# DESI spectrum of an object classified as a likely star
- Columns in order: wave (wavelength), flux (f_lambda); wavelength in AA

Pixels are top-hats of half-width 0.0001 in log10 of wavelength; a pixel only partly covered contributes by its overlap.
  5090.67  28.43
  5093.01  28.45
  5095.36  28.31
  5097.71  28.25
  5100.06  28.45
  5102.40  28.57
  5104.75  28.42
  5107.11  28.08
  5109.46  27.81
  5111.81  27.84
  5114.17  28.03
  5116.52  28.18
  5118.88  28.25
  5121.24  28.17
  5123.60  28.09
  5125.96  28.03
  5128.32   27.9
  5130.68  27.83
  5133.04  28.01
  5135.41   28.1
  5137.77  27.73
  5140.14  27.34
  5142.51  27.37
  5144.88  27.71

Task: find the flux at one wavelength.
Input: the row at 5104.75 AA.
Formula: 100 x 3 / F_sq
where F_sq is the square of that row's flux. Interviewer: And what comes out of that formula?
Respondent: 0.371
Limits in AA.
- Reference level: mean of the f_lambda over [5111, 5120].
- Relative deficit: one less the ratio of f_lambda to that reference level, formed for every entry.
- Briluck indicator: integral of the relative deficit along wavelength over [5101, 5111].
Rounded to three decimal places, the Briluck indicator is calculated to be -0.049 AA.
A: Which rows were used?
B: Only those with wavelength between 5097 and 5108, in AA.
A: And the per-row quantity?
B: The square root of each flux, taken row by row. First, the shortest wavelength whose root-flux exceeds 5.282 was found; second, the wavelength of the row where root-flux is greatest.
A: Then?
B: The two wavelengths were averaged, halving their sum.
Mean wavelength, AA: 5100.1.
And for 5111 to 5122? 5116.5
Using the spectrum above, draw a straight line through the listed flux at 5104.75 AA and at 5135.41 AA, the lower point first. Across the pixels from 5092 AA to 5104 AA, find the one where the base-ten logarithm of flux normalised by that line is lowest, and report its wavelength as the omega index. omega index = 5097.71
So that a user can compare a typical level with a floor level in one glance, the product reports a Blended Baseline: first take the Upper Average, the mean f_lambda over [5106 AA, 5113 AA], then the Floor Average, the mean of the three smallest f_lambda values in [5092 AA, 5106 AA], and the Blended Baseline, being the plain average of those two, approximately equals 28.12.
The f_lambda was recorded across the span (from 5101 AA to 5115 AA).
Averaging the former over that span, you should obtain 28.1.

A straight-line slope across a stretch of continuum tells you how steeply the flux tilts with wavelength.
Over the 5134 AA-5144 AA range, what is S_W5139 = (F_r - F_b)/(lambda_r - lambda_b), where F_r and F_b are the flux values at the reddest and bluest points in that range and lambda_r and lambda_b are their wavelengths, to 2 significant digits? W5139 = -0.10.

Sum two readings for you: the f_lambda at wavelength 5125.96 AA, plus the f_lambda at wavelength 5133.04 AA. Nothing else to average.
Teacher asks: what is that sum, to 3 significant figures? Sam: 56.0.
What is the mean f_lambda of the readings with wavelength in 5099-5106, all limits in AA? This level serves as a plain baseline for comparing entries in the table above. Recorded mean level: 28.5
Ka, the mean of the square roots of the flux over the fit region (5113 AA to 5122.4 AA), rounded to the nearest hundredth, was 5.31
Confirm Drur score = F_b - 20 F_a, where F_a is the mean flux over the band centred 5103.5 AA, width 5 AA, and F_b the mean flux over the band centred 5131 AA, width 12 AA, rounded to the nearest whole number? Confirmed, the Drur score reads -542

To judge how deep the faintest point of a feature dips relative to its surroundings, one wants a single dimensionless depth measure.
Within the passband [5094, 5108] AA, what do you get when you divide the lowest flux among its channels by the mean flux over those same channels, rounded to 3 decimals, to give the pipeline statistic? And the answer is 0.991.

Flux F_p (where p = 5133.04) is 28.01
